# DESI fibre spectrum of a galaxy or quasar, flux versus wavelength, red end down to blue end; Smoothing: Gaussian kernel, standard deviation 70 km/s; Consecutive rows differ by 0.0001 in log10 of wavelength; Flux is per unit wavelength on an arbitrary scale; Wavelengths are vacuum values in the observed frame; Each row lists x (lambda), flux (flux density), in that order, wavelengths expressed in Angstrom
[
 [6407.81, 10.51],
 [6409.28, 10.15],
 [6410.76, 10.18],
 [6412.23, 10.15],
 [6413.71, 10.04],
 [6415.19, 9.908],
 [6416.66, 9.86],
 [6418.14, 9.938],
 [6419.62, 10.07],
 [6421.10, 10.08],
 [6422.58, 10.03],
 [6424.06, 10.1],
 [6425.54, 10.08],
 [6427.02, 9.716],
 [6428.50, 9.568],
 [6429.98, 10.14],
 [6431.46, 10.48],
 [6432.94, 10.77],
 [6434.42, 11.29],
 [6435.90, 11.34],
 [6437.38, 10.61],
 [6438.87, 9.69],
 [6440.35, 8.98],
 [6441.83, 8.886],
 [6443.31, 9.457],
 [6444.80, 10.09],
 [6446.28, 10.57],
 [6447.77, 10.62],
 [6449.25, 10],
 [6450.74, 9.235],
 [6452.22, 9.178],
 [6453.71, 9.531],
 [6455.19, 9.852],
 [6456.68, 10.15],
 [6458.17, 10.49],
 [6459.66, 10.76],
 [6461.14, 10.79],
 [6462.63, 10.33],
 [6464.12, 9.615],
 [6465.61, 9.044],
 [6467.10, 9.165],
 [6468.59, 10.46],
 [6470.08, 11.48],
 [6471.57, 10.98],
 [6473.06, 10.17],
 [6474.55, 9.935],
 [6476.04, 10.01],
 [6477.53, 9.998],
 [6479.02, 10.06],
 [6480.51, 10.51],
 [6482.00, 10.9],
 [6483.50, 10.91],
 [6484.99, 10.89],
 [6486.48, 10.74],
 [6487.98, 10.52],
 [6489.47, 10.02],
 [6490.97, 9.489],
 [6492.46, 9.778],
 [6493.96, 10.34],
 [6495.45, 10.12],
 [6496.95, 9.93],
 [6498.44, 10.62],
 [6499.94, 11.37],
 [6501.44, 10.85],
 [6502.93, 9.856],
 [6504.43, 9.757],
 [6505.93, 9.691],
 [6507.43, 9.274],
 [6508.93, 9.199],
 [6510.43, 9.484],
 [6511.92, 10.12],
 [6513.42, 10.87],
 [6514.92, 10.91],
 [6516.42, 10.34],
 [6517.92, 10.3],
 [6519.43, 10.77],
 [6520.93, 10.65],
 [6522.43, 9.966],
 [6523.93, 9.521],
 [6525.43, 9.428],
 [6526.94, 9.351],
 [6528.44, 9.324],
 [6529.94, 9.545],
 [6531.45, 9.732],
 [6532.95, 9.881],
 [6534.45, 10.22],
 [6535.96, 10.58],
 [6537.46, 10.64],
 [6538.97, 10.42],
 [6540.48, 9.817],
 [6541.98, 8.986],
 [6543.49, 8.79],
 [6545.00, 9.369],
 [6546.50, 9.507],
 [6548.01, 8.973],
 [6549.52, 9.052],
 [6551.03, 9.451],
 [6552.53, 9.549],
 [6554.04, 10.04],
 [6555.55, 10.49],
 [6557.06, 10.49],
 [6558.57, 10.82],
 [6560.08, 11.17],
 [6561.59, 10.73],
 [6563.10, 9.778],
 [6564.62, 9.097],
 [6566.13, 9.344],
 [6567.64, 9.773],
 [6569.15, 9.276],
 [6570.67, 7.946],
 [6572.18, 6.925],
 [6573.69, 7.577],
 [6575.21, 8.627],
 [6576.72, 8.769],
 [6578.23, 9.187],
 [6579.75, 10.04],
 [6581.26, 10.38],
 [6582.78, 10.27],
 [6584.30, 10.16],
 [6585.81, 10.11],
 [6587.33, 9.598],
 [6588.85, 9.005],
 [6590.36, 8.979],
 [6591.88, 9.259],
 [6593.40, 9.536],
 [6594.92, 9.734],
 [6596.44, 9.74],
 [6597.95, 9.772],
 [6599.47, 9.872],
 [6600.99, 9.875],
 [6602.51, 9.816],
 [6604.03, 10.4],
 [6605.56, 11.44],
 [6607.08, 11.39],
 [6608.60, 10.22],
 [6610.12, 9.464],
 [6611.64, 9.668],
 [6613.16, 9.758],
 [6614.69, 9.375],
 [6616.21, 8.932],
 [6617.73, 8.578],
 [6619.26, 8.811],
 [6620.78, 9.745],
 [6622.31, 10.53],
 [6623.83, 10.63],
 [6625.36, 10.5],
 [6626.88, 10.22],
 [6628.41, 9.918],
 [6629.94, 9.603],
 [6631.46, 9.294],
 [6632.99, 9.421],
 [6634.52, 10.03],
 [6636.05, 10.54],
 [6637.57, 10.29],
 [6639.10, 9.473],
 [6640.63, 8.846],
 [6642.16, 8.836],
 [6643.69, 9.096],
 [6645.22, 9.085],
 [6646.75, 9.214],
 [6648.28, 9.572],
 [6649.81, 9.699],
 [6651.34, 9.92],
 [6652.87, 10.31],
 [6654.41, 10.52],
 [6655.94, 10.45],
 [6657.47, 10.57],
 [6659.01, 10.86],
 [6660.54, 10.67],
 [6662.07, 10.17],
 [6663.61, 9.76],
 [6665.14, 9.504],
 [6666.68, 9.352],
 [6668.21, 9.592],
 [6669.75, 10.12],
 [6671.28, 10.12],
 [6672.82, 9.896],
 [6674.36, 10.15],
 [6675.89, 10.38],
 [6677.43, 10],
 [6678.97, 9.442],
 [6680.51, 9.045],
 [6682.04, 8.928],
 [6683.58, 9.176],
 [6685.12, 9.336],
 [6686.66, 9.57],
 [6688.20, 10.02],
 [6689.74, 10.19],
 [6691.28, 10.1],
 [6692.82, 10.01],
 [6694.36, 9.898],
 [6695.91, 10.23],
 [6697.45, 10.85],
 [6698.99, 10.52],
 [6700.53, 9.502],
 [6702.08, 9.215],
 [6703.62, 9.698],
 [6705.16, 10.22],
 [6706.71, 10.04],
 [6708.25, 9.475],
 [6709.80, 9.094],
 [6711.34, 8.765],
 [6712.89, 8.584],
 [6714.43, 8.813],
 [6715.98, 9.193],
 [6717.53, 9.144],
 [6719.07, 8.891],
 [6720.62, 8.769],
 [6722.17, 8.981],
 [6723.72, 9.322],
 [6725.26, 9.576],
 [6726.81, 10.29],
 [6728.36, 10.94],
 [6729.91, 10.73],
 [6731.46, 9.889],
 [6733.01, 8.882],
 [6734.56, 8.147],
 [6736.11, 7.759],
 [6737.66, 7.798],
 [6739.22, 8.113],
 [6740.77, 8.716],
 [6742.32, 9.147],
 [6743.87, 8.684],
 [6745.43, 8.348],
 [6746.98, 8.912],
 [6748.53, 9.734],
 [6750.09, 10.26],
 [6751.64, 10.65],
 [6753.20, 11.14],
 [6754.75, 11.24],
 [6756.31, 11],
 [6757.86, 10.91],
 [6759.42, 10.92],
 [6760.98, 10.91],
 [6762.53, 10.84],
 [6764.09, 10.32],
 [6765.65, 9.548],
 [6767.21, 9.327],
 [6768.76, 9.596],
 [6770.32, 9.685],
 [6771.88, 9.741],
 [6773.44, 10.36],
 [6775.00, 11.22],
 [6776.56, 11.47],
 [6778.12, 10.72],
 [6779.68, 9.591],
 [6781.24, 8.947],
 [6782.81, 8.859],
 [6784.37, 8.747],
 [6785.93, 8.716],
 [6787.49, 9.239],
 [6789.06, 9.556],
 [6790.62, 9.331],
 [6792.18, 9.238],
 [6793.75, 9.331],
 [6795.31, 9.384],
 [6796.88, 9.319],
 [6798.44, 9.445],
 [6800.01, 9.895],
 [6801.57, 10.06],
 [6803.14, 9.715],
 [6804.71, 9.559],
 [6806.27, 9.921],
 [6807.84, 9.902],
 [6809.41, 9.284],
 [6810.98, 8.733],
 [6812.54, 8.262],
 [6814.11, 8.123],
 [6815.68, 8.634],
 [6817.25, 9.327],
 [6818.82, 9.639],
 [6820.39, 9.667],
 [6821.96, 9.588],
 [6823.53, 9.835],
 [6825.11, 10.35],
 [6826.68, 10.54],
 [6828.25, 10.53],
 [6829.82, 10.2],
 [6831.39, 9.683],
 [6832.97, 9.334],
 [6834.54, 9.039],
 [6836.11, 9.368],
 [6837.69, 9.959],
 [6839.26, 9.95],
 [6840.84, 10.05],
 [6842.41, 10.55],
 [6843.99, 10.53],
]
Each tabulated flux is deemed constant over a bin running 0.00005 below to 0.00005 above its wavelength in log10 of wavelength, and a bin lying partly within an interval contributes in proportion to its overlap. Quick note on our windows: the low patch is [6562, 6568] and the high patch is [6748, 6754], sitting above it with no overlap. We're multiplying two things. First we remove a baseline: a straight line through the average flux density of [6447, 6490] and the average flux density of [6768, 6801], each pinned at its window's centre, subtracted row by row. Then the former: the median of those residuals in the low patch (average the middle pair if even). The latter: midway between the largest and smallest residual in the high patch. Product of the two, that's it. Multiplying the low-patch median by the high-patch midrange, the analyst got -0.35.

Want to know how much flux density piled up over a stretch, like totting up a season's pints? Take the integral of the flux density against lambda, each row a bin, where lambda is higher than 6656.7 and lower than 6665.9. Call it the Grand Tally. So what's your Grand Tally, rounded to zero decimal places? 94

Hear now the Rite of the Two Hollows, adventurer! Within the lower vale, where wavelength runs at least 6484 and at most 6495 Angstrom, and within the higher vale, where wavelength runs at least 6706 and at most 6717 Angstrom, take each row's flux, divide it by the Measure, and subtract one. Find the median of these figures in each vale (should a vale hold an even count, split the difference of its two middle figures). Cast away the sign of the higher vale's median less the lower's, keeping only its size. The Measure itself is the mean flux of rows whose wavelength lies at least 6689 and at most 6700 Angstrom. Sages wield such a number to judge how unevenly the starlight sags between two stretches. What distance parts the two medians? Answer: 0.12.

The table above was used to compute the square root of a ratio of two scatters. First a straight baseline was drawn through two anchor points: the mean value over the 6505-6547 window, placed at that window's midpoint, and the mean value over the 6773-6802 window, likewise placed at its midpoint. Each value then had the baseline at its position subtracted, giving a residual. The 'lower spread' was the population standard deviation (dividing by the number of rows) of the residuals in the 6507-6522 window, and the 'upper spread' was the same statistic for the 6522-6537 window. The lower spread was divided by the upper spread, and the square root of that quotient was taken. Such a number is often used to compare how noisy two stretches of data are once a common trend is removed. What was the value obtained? 1.3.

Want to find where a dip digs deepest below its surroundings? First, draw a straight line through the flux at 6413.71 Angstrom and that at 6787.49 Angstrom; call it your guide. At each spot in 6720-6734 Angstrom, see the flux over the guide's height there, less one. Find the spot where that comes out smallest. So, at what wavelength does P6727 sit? 6720.62 Angstrom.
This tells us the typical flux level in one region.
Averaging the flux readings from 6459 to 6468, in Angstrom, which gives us 9.95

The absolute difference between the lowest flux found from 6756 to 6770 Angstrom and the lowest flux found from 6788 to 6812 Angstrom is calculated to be 0.59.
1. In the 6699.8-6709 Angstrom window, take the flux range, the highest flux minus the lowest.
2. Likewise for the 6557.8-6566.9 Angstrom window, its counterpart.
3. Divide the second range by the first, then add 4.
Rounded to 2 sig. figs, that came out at 6.1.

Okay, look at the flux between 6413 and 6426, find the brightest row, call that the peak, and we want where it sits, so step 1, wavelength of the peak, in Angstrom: 6424.06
